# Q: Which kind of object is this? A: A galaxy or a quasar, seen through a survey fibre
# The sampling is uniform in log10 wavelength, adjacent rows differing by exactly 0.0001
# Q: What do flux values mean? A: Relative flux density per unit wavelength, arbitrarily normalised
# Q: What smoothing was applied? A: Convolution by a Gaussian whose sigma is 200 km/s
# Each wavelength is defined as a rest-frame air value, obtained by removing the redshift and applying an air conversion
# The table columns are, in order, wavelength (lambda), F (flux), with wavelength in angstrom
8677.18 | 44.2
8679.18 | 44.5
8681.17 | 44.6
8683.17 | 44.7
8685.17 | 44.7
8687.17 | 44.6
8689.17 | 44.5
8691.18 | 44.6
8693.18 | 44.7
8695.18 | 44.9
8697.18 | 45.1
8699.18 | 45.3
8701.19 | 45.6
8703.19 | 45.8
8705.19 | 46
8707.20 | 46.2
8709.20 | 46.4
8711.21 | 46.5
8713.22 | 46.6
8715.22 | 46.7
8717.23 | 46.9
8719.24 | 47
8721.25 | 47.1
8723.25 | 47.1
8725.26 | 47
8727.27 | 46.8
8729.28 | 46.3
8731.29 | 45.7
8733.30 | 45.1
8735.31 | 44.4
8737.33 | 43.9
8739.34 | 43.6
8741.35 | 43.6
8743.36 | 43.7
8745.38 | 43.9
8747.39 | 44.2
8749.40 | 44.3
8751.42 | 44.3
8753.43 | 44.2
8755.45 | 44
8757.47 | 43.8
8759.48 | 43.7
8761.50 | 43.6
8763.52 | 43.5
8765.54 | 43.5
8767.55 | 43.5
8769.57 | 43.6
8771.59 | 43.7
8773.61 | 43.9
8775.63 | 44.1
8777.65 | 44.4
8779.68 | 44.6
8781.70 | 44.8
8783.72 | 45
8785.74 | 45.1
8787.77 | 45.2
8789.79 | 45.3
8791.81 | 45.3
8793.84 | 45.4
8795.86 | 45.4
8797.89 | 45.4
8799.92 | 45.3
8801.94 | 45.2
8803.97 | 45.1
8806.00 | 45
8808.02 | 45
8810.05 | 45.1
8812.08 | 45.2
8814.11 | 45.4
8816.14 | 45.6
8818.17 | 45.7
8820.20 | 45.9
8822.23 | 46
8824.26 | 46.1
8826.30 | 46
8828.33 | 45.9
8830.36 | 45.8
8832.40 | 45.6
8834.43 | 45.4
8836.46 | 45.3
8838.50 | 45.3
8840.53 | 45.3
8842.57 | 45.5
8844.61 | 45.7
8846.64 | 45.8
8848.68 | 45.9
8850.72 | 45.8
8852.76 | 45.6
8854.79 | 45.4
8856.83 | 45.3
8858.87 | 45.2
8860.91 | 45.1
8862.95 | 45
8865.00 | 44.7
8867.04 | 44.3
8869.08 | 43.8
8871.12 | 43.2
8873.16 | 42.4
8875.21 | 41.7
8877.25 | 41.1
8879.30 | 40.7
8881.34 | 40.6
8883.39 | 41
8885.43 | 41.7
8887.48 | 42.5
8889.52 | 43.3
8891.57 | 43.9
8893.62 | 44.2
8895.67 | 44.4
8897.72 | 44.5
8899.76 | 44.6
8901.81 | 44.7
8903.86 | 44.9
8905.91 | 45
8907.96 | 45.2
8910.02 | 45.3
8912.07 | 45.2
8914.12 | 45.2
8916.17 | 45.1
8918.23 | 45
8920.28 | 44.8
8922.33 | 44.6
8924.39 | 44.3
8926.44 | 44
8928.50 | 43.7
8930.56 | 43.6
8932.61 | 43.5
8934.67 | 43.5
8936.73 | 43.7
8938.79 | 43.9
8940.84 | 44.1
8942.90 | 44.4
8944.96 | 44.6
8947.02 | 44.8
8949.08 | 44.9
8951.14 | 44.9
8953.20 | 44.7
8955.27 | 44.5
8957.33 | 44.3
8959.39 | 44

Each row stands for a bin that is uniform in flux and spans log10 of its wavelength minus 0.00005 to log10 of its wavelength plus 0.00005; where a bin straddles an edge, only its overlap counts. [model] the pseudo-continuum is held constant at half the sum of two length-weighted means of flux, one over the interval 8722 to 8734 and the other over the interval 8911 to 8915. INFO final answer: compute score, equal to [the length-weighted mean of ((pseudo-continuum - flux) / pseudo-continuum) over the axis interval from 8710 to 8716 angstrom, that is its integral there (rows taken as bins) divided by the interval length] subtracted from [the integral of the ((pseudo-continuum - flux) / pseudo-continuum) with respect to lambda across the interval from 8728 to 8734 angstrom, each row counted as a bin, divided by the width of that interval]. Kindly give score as 0.018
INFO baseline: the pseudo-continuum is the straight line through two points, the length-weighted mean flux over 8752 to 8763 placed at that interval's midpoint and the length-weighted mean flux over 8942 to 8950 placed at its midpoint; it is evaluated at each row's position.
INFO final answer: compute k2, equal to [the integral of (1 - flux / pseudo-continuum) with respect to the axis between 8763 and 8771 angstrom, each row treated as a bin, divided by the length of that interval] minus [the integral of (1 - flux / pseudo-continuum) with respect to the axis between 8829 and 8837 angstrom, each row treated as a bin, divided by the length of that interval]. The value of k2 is 0.04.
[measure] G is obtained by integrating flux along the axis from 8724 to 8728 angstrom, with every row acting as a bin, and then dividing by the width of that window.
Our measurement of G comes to 46.9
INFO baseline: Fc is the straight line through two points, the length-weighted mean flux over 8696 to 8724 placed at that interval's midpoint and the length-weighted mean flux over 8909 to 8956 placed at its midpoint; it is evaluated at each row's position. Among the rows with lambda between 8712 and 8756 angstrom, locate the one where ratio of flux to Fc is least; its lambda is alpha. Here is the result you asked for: 8739.34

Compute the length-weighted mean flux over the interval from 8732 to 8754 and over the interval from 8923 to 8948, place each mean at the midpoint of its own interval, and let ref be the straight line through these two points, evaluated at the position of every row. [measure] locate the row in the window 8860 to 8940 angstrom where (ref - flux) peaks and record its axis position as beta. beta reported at 8881.34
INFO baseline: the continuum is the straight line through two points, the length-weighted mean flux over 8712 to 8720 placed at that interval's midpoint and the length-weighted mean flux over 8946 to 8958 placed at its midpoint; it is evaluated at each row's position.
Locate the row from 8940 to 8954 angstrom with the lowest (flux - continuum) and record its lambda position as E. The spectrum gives 8940.84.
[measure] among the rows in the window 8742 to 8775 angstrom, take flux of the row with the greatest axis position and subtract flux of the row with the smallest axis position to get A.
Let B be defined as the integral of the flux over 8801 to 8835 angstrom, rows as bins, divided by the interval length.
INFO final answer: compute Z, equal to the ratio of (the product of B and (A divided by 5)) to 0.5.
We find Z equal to 4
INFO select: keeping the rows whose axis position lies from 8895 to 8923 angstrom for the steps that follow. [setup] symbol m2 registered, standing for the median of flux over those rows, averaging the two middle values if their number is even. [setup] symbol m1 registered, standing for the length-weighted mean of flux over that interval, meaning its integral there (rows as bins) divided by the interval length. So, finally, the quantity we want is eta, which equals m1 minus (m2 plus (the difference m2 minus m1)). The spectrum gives -0.07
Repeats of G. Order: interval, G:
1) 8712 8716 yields 46.7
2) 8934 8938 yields 43.6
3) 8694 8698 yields 45.0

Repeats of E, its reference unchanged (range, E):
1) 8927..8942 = 8932.61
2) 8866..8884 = 8881.34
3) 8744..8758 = 8745.38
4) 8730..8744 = 8739.34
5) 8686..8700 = 8689.17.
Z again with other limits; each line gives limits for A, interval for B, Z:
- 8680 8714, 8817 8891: 36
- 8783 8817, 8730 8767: 11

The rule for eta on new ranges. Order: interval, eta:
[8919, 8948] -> 0.14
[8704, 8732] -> -0.10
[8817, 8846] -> -0.03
